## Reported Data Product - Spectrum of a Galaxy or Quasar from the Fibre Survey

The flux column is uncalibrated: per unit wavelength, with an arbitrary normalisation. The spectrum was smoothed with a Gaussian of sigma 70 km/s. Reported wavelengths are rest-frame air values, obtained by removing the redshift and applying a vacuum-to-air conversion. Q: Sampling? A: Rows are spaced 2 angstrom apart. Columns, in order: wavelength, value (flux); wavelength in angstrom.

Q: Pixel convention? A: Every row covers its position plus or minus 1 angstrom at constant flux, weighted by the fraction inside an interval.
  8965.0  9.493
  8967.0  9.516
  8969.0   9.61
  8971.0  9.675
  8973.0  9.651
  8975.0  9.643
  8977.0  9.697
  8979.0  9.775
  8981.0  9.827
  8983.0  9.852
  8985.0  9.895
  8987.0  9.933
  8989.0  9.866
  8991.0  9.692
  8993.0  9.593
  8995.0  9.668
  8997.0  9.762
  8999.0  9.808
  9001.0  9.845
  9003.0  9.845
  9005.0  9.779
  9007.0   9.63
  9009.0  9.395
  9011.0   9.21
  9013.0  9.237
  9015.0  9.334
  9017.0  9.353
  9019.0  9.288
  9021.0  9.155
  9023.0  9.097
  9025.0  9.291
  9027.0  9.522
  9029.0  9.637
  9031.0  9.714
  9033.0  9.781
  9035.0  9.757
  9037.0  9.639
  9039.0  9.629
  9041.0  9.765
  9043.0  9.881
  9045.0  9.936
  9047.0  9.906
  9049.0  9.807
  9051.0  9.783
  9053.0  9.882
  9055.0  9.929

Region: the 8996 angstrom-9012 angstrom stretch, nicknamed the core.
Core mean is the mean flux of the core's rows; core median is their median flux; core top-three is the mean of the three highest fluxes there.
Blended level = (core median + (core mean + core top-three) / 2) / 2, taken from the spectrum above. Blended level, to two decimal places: 9.76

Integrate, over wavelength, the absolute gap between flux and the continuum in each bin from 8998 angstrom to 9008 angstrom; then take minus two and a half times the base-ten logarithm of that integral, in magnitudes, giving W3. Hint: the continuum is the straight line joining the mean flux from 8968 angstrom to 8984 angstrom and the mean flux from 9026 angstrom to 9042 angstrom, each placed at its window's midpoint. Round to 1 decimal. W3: -0.1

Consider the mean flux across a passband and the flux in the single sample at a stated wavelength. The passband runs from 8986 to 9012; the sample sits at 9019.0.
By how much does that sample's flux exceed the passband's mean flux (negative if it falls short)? -0.41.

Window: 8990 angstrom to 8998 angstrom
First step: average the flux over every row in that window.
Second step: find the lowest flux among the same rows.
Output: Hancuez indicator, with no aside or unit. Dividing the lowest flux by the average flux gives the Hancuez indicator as 0.991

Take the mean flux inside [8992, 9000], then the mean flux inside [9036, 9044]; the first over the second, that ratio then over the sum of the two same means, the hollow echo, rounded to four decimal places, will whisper 0.0513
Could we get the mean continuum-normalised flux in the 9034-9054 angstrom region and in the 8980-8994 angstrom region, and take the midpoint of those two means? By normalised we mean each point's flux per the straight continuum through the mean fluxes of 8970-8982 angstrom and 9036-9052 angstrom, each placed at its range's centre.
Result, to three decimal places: 1.005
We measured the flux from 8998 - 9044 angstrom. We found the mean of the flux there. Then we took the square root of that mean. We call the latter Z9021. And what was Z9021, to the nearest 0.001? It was 3.090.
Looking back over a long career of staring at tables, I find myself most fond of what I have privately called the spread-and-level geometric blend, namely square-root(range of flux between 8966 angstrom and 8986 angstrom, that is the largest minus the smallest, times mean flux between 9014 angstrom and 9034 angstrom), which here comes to 1.89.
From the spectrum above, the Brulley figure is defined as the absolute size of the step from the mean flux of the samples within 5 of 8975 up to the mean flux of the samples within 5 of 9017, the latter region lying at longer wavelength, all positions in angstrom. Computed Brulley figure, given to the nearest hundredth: 0.41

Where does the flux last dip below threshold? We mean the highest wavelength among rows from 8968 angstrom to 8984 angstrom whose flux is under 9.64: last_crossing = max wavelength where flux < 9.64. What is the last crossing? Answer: 8969.0 angstrom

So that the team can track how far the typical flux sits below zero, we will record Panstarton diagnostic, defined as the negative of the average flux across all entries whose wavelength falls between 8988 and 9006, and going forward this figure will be -9.76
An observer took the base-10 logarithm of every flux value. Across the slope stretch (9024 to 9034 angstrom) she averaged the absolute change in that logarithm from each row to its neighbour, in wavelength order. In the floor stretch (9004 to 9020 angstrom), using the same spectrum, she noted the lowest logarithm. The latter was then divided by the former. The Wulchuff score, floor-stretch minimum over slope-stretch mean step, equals 173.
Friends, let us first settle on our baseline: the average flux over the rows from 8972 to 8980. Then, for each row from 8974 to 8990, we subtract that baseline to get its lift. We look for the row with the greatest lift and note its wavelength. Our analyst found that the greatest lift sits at 8987.0 angstrom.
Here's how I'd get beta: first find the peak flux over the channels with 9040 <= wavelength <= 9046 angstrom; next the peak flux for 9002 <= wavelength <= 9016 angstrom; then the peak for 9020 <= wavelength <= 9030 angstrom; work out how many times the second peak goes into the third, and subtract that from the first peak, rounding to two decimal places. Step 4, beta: 8.96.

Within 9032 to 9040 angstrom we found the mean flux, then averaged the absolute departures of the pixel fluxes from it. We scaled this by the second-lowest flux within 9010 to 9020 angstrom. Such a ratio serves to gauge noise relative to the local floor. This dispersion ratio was 0.0073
